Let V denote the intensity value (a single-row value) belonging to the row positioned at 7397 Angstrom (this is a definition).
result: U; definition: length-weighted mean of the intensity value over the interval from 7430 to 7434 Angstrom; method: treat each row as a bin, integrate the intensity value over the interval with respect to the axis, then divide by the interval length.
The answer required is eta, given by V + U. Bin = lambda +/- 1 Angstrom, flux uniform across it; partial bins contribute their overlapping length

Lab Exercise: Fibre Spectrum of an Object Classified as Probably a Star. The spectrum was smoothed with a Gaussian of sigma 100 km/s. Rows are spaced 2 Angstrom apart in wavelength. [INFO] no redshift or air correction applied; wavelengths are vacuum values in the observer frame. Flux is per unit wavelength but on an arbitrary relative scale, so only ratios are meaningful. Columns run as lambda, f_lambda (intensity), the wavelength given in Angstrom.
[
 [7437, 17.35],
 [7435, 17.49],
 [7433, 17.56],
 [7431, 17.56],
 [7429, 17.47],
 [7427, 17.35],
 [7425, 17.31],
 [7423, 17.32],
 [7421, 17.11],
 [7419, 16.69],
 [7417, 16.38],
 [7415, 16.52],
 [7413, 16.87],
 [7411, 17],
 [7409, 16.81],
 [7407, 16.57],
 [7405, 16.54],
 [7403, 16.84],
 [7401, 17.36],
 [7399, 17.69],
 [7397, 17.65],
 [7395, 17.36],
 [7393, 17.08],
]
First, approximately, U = 17.6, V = 17.65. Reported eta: 35.2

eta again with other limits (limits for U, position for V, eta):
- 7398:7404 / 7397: 34.9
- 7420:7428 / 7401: 34.6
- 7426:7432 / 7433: 35.0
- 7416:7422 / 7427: 34.1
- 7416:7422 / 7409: 33.5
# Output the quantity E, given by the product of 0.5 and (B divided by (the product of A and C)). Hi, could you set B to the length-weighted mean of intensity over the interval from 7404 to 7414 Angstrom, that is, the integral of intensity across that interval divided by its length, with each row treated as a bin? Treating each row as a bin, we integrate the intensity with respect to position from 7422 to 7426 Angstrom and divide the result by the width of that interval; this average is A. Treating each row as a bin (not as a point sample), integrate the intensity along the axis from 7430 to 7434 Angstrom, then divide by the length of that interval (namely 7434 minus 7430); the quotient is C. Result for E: 0.0276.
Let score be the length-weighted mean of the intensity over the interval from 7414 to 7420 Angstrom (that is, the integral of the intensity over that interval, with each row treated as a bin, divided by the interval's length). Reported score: 16.5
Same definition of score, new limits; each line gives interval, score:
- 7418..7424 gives 17.0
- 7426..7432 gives 17.5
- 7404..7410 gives 16.6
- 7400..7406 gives 16.9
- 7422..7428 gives 17.3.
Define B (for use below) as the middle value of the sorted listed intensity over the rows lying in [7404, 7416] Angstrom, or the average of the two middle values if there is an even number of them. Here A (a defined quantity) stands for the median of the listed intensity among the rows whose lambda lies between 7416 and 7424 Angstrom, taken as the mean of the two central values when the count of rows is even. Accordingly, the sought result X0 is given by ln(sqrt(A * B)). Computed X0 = 2.82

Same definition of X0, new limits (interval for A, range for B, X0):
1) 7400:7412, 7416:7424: 2.83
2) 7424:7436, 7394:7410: 2.85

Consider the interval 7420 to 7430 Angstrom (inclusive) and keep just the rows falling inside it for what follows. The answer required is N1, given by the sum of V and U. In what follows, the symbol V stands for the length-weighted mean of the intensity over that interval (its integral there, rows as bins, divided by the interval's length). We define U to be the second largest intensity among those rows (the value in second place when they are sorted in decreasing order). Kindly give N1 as 34.7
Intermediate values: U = 17.35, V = 17.3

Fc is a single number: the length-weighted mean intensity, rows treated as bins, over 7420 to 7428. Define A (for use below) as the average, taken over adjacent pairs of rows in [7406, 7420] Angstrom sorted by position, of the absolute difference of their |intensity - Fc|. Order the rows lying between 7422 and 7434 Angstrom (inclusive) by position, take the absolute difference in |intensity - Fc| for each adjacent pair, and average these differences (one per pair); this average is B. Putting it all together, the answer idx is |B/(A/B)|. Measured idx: 0.01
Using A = 0.227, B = 0.052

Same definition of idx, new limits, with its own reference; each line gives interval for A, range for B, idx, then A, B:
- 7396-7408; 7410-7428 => 0.17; 0.209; 0.189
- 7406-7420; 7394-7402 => 0.21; 0.227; 0.220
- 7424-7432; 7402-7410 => 0.43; 0.083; 0.190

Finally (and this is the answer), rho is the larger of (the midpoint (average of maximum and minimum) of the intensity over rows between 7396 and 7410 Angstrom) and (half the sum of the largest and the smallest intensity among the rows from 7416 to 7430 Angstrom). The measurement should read 17.1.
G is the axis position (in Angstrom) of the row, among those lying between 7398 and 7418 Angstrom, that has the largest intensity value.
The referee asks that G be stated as 7399 Angstrom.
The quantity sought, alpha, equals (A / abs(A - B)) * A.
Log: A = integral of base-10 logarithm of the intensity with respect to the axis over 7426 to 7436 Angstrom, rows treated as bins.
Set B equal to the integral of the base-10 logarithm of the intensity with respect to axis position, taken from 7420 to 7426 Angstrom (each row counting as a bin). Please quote 31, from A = 12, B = 7.42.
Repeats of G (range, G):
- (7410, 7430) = 7429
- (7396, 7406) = 7399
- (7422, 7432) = 7431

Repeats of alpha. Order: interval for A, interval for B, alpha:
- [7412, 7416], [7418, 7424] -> 10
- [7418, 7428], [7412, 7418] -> 30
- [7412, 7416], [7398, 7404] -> 9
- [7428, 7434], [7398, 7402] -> 22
